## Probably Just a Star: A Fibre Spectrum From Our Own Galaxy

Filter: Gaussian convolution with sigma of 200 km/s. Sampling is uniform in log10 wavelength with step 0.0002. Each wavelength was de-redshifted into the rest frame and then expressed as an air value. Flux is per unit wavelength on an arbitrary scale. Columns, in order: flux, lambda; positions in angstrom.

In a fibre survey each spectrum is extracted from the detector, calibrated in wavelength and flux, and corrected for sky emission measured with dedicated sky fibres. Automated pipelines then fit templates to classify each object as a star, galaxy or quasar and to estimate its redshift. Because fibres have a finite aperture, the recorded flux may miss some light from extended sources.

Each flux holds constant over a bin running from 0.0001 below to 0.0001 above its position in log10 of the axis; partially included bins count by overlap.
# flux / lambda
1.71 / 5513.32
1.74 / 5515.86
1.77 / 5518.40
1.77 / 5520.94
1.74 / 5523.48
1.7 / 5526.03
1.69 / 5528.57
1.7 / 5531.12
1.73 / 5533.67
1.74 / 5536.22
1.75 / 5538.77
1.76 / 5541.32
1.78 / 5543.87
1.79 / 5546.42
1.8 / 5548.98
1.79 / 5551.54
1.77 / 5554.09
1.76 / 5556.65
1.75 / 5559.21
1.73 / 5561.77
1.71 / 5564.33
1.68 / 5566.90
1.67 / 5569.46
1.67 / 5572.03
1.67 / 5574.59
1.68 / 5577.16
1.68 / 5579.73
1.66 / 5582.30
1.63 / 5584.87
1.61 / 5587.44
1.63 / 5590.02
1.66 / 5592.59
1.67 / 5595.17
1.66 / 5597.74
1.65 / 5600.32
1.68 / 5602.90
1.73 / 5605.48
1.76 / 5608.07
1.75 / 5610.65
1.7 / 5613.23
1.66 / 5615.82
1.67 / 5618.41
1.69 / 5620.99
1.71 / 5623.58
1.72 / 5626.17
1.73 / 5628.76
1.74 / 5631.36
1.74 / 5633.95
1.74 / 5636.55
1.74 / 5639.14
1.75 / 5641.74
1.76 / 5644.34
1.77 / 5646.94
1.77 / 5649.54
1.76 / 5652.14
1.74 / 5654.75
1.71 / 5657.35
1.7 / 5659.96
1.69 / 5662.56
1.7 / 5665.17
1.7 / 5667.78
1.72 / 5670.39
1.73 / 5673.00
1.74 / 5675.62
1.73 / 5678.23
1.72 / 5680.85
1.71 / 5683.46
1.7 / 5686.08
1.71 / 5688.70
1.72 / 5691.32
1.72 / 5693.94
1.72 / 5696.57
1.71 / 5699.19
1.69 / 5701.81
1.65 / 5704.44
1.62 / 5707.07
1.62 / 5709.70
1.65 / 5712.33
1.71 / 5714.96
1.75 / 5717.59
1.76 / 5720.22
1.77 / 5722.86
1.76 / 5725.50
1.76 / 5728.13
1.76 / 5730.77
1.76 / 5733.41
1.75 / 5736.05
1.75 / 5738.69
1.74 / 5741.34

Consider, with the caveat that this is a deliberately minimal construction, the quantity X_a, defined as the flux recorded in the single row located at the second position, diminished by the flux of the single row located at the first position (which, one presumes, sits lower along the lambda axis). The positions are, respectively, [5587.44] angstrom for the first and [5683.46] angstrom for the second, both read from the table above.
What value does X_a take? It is 0.10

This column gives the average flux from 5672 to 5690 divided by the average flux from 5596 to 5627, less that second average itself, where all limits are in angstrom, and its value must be -0.69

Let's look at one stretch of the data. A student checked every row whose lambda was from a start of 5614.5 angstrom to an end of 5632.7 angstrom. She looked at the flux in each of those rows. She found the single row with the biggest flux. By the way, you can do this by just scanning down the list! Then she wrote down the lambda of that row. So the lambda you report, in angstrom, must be 5631.36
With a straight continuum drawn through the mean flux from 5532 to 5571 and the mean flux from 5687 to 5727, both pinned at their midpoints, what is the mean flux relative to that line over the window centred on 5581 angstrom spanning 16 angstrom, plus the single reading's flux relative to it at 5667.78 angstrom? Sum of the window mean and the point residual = -0.10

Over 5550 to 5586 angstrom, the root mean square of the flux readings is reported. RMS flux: 1.70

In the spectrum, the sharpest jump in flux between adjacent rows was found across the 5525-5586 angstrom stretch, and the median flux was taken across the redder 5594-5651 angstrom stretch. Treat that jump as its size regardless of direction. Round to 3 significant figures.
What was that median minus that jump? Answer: 1.70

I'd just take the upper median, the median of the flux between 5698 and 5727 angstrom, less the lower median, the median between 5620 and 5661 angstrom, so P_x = -0.030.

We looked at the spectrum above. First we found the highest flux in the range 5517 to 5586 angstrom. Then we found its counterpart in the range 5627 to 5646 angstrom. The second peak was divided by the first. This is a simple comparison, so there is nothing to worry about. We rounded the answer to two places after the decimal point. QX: 0.98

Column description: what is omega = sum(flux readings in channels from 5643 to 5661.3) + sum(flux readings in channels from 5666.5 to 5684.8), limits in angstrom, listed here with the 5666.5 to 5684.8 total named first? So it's 24.3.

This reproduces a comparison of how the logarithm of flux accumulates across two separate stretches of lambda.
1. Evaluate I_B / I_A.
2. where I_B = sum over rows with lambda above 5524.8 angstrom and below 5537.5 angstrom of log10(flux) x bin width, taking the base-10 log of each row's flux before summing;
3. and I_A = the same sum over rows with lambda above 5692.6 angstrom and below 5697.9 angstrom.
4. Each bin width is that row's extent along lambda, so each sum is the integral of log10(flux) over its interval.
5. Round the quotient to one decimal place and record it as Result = 2.4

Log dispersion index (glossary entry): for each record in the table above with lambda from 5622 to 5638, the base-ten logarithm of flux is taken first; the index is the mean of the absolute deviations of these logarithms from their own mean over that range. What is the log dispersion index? 0.0025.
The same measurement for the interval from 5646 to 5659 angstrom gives 0.0050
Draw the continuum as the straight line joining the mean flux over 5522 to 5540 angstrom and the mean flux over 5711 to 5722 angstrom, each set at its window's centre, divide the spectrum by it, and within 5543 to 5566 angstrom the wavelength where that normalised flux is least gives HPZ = 5564.33 angstrom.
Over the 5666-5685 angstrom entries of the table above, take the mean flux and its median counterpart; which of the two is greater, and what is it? 1.72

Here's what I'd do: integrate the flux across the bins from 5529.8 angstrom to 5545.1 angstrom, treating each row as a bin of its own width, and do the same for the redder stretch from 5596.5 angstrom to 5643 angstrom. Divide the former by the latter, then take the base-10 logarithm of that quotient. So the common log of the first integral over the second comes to -0.48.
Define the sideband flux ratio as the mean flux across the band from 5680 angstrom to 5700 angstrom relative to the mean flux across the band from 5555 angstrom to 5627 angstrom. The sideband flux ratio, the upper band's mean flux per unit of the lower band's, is 1.02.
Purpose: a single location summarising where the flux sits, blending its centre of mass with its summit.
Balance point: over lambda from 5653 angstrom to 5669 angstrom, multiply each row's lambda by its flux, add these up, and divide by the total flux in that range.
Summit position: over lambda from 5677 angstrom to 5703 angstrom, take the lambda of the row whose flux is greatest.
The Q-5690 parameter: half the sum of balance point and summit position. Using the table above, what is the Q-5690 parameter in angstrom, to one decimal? 5669.7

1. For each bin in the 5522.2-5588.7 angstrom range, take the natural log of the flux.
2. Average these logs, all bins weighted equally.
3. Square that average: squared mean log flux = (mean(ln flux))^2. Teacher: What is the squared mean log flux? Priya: 0.292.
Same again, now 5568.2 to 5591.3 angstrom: 0.254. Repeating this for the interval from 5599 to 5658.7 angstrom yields 0.297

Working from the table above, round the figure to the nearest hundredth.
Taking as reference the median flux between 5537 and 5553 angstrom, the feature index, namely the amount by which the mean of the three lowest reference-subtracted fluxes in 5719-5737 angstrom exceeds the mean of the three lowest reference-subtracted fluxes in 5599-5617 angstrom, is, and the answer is 0.09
